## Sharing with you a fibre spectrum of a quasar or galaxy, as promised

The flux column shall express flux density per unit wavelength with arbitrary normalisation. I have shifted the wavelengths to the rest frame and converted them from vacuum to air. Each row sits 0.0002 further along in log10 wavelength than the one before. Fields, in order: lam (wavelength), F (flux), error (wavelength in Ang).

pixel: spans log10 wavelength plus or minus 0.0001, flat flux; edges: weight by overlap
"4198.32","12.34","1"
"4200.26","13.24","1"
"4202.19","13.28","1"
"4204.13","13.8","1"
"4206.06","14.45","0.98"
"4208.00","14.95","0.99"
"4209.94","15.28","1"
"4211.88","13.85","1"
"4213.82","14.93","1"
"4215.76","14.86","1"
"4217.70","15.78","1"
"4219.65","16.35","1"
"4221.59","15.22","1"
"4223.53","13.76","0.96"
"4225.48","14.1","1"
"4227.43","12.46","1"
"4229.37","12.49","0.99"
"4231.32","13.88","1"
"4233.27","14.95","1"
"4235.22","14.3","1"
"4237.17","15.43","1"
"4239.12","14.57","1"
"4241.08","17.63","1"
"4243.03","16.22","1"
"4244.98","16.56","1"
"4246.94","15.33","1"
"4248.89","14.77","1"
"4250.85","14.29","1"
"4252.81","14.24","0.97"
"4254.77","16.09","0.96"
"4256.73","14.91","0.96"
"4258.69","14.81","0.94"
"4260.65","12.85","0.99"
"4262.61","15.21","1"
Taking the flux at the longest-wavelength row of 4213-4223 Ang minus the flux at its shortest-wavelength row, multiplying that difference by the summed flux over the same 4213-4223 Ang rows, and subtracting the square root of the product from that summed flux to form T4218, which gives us 72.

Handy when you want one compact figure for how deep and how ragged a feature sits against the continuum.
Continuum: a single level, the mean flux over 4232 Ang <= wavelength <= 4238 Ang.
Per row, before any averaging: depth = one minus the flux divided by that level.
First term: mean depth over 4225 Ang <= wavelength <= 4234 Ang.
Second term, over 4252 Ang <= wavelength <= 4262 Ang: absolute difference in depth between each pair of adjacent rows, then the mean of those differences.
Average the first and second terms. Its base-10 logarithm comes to -1.06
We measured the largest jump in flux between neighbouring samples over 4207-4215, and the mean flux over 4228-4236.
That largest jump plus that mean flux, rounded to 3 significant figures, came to 15.3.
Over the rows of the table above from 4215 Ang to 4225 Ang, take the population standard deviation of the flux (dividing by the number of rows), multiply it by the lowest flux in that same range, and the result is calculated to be 12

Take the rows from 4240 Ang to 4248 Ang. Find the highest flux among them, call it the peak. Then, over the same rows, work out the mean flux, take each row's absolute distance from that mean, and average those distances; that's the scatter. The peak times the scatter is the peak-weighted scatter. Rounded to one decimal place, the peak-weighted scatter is 11.6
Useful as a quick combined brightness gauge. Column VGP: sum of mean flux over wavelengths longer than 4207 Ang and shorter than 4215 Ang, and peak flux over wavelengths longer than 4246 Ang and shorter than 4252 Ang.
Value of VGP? 30.1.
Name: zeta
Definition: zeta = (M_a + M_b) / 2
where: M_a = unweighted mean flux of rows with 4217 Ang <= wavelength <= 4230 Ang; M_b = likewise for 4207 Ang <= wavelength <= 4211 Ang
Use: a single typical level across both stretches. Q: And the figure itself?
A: 14.7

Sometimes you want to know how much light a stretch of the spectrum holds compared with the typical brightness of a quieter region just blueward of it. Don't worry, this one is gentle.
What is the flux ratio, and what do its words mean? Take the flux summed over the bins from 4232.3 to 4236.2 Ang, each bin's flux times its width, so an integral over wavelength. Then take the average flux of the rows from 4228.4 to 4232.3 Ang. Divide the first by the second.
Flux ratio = 4.33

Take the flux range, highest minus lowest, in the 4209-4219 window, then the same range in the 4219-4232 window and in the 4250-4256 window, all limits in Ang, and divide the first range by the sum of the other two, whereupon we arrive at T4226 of 0.34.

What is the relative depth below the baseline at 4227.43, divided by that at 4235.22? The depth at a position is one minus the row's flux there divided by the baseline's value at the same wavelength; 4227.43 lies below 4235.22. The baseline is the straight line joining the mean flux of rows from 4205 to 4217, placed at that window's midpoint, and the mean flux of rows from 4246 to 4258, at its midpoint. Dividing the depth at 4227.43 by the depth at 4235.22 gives 4.3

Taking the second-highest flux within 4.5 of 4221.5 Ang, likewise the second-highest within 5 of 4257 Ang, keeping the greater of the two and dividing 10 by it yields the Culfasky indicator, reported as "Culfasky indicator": 0.634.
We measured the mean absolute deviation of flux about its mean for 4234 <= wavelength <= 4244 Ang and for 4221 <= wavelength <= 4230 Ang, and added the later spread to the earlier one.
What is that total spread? 1.94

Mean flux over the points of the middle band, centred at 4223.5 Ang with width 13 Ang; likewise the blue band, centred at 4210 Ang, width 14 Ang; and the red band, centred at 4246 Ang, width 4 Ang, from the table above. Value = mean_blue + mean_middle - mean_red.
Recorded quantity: 13.0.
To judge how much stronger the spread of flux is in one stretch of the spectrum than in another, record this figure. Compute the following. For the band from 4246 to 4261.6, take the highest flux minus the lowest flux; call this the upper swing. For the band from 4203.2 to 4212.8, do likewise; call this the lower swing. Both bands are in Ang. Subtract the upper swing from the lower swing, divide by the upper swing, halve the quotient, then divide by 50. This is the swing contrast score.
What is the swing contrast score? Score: -0.005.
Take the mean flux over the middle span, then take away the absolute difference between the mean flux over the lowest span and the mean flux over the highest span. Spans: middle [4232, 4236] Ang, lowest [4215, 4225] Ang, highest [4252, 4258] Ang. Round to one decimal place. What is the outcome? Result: 14.5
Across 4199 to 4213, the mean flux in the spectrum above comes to 14.1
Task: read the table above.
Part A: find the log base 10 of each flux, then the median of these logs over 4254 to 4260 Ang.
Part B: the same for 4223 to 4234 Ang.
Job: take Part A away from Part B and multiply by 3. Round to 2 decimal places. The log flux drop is -0.10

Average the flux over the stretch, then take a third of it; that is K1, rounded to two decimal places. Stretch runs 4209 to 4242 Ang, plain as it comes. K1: 4.90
